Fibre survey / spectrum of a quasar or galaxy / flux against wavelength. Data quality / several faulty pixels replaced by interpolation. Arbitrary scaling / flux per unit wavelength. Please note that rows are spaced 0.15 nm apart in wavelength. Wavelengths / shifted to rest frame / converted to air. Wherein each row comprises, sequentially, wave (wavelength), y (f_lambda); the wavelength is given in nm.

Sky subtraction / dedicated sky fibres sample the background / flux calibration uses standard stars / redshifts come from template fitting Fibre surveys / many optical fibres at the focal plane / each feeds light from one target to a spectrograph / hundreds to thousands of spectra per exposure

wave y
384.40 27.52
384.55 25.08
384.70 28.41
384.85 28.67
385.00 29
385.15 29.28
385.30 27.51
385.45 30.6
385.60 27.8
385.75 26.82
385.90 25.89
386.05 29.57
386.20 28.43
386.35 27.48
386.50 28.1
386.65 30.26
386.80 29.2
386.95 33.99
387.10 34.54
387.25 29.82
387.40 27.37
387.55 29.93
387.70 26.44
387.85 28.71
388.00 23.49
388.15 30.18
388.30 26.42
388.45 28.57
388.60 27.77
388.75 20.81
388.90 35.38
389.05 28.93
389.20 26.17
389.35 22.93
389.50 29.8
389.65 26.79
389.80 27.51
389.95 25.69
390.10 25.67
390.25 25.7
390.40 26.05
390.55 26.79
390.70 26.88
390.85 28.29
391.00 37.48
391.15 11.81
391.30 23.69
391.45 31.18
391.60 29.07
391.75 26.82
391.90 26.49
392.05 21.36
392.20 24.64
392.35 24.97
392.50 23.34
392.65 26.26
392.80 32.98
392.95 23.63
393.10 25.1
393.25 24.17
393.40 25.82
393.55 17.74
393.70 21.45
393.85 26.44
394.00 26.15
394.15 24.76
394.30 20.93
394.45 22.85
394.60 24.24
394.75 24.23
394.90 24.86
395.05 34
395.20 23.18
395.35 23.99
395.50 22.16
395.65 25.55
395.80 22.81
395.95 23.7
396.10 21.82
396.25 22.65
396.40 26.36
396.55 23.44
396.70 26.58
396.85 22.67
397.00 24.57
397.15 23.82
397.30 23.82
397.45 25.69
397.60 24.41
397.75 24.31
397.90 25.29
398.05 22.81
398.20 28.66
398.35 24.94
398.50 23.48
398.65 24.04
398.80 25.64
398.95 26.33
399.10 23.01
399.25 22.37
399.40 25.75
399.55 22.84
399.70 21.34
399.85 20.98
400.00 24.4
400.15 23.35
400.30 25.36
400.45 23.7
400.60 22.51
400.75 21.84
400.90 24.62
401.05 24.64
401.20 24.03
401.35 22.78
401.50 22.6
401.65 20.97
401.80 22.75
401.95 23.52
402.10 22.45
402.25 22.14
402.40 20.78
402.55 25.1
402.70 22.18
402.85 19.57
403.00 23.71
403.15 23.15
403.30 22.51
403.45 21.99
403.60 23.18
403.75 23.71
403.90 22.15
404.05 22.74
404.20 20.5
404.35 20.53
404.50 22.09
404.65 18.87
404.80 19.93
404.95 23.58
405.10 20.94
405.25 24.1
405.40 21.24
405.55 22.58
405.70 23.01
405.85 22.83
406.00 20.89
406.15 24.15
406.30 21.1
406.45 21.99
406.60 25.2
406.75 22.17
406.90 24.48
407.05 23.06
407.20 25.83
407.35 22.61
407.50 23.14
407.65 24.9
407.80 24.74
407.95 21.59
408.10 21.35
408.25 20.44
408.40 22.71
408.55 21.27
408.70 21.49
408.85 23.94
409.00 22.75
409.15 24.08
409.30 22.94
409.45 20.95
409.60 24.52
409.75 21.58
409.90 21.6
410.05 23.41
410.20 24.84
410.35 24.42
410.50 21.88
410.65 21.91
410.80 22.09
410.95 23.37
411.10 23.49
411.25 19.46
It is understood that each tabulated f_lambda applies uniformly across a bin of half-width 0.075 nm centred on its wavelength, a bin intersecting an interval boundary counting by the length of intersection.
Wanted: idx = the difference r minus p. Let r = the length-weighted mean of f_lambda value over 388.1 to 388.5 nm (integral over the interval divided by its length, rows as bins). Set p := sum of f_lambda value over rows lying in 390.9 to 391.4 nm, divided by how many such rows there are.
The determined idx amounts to 4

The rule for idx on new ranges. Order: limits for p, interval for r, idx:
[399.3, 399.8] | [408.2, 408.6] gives -2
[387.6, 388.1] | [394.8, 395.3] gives 1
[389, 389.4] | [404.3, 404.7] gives -5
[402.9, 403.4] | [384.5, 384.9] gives 4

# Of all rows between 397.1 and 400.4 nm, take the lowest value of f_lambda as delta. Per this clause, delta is 20.98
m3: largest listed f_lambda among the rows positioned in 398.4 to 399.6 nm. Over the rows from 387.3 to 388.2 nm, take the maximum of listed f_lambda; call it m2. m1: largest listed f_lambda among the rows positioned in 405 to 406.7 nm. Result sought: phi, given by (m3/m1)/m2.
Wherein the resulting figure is 0.035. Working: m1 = 25.2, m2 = 30.18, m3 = 26.33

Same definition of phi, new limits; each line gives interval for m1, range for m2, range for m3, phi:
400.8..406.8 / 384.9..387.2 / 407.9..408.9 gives 0.028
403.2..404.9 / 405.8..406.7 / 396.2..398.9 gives 0.048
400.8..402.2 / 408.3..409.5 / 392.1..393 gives 0.056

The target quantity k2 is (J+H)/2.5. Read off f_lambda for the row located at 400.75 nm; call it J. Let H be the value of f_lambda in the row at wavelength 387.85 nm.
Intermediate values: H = 28.71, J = 21.84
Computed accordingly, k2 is 20.2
